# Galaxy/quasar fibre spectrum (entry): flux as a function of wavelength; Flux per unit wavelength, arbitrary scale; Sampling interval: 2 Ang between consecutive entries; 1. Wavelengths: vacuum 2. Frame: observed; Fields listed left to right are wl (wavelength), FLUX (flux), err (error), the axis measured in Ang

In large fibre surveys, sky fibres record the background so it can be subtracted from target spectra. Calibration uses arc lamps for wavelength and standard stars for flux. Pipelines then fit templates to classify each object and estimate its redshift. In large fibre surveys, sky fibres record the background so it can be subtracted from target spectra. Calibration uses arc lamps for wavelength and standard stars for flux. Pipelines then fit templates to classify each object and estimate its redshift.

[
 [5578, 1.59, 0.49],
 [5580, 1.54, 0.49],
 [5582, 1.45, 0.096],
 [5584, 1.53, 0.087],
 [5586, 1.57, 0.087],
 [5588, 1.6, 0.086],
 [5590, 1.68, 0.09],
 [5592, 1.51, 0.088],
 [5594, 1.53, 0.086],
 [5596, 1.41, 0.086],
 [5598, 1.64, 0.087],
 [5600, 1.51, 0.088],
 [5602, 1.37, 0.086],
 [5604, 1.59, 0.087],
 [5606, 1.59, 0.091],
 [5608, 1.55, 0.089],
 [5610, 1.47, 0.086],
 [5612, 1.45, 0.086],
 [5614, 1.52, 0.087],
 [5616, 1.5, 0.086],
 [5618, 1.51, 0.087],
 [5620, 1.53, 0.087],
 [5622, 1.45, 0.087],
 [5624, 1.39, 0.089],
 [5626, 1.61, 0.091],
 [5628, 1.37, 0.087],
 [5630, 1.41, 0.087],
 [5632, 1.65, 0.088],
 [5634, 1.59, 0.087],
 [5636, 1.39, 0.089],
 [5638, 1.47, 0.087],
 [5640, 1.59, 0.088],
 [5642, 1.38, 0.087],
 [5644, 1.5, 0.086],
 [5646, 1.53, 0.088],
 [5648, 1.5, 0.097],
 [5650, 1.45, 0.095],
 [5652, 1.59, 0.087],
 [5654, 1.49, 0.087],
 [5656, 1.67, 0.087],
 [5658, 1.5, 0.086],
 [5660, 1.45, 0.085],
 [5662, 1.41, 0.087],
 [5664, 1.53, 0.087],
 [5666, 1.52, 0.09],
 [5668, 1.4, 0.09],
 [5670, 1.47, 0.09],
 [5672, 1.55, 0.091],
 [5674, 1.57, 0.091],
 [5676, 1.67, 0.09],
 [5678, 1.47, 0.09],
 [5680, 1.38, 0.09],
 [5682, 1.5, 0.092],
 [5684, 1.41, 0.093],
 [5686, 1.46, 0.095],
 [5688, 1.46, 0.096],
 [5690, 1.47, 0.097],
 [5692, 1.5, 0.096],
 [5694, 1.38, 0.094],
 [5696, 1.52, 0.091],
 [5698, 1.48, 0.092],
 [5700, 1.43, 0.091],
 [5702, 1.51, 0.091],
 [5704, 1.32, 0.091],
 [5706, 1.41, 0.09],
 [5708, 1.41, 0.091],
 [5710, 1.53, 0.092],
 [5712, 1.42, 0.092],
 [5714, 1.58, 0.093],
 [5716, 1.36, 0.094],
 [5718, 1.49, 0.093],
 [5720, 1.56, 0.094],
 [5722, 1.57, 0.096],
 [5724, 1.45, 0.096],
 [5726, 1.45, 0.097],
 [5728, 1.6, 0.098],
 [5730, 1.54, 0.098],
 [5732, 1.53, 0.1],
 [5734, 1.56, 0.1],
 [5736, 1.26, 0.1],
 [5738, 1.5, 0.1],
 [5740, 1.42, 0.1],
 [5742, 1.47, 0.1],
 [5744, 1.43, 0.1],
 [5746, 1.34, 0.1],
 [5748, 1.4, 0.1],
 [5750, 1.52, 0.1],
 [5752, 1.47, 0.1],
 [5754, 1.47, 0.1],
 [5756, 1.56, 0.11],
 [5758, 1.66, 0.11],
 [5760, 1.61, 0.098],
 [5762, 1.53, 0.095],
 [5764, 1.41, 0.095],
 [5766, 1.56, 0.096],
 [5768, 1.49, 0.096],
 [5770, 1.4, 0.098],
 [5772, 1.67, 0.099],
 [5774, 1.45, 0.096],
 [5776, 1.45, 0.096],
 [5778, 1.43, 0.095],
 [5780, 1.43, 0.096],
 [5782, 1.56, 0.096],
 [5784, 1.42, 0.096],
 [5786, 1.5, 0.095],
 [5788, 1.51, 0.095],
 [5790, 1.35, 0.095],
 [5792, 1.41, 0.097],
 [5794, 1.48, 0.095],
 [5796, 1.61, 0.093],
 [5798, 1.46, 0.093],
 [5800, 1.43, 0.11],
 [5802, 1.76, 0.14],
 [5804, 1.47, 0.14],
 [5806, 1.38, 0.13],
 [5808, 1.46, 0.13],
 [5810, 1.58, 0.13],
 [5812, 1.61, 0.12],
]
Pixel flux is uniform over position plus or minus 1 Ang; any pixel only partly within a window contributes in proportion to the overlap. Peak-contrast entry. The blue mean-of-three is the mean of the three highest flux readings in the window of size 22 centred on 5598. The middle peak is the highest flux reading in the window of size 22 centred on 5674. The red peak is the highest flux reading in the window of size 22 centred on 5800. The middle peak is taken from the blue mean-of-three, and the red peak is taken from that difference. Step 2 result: -1.79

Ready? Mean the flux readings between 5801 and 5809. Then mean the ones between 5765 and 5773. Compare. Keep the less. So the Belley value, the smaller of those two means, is 1.52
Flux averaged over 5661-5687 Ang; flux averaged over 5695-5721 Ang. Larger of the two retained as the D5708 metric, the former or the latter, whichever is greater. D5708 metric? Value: 1.49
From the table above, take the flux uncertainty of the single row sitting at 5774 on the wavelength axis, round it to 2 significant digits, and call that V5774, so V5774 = 0.096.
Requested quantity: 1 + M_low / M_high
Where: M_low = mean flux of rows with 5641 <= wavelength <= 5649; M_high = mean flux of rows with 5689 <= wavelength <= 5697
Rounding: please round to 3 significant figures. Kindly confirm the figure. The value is 2.01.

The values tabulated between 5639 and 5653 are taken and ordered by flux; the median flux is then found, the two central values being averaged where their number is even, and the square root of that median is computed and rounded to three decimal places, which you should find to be 1.225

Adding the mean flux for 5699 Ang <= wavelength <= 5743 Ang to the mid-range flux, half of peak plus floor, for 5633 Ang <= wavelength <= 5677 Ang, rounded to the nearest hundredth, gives 3.00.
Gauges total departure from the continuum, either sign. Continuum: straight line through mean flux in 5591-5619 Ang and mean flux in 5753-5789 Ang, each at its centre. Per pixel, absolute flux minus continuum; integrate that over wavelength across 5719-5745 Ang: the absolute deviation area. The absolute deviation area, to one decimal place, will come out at 1.8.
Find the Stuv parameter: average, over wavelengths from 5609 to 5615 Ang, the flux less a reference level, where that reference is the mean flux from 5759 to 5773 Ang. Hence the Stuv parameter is -0.04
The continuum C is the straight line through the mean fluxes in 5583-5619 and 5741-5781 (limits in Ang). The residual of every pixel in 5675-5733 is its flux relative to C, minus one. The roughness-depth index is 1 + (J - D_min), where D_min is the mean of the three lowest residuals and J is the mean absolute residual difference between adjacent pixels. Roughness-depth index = 1.16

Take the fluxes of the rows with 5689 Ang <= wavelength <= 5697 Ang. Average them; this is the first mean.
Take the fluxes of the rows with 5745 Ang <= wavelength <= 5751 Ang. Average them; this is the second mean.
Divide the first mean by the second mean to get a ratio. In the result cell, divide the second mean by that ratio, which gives 1.37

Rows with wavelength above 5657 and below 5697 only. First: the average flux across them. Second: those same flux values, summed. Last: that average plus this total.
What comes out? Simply 31.1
